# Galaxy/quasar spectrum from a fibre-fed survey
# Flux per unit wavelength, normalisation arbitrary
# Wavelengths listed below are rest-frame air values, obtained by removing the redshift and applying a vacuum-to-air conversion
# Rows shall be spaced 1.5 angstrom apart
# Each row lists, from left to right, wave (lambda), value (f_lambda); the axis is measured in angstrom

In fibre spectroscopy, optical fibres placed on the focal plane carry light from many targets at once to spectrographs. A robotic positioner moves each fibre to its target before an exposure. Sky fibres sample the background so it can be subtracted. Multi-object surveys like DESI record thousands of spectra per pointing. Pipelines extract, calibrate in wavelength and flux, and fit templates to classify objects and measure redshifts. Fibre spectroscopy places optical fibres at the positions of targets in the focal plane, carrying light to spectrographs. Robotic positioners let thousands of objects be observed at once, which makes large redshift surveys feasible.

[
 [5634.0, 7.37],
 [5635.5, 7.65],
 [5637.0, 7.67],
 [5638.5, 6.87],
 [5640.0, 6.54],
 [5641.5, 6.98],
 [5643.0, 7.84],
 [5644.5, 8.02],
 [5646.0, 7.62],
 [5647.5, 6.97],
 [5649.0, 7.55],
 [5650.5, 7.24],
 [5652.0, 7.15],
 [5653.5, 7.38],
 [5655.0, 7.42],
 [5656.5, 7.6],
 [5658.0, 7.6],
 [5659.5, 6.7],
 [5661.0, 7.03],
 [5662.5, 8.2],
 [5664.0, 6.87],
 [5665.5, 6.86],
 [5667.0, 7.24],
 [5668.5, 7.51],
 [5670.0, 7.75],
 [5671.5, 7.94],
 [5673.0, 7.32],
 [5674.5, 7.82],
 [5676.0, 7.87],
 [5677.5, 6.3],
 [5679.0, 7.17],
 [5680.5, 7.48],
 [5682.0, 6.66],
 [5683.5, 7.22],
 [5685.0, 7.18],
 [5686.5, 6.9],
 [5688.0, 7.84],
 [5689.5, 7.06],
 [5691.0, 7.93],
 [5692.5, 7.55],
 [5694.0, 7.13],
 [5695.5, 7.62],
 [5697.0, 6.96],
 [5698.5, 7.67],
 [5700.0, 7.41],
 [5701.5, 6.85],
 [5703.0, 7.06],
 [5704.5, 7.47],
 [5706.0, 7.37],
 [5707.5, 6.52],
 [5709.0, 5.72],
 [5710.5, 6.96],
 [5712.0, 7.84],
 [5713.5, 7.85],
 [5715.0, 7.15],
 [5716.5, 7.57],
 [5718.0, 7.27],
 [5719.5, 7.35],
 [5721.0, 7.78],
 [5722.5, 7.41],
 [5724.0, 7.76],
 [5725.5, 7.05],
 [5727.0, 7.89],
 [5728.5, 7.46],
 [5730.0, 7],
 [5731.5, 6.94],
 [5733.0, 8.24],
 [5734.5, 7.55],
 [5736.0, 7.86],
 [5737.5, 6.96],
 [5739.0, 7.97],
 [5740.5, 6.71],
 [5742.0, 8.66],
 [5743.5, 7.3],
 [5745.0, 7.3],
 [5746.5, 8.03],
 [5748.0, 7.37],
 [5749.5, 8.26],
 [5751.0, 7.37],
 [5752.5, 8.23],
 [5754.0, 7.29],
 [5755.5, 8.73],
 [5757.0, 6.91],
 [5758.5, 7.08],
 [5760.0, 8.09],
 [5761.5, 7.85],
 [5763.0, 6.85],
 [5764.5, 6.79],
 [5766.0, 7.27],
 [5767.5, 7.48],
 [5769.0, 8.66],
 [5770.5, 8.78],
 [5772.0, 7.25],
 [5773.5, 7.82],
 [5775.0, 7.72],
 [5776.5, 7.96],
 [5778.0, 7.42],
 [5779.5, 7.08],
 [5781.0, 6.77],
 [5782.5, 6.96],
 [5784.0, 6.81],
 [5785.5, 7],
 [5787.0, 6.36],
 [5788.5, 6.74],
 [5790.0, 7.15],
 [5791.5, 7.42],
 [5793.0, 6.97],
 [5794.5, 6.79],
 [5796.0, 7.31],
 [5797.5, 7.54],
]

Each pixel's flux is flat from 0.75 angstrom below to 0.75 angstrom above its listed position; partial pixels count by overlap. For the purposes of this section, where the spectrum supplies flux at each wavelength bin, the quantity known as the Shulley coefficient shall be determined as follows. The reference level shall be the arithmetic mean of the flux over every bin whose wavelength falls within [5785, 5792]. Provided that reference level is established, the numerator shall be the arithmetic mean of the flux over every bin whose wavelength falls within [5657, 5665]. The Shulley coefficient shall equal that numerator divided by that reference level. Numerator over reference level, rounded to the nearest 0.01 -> 1.05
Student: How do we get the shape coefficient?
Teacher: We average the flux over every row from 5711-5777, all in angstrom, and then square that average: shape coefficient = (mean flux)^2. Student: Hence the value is 57.8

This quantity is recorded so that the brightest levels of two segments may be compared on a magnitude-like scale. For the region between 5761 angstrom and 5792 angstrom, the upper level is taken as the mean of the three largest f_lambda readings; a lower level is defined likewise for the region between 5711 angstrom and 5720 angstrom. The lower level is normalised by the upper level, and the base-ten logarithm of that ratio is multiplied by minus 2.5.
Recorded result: 0.096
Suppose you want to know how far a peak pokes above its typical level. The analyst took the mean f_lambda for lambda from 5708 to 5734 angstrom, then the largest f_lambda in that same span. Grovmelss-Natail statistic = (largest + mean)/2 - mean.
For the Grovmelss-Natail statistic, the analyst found 0.44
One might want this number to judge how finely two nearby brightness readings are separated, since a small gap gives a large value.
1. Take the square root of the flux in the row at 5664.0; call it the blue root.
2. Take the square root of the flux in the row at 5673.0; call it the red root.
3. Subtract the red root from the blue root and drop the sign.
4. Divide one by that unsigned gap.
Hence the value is 12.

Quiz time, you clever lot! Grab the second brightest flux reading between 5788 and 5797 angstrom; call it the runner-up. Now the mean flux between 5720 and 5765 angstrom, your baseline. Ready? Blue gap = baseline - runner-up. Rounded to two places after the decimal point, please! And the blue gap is 0.25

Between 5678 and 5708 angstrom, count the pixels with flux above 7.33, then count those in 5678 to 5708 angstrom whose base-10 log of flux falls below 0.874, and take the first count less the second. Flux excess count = -6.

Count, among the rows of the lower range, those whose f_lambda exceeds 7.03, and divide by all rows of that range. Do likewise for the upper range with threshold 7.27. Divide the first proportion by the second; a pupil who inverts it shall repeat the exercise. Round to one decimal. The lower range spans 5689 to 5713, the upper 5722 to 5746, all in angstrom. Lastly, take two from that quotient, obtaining -1.0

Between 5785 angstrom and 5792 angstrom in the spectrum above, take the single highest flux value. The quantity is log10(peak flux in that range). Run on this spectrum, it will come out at 0.87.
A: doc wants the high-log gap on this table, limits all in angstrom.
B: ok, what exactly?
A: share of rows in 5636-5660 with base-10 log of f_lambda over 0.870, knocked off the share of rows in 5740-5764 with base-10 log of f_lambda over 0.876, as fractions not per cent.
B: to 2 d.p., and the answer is -0.06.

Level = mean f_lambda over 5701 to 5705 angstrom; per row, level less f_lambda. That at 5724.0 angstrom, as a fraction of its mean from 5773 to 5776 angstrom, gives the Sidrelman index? 1.0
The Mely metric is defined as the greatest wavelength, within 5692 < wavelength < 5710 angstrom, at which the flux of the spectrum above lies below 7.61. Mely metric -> 5709.0 angstrom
